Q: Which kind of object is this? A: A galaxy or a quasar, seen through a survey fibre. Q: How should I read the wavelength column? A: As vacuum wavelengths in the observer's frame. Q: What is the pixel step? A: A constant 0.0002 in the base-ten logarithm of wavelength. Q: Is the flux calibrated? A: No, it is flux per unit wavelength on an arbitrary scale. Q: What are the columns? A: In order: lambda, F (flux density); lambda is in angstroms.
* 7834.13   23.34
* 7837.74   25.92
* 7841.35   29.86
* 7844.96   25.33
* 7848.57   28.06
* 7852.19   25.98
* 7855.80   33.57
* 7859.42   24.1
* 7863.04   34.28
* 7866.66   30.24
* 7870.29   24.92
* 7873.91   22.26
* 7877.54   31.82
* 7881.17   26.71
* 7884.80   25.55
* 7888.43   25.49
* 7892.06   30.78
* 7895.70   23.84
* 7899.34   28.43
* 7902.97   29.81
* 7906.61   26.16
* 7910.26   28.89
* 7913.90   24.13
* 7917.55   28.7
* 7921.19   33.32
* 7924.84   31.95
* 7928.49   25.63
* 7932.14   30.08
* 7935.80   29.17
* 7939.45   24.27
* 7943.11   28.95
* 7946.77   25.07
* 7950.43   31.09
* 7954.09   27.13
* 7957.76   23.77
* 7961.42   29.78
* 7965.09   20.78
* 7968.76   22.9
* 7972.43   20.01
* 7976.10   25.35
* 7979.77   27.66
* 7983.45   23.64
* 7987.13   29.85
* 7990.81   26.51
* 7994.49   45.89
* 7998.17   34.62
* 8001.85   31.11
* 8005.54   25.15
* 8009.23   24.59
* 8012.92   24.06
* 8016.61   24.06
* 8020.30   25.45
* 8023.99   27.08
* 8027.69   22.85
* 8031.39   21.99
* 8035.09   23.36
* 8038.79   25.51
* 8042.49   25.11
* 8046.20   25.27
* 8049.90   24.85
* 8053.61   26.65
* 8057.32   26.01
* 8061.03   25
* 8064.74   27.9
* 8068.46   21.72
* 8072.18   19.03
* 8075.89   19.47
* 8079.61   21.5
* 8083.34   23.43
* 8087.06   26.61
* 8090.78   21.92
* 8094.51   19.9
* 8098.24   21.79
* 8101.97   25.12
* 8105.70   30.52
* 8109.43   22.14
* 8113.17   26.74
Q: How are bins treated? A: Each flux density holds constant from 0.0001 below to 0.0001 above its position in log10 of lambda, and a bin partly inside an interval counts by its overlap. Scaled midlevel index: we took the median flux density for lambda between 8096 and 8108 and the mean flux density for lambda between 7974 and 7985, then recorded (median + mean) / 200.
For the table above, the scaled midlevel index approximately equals 0.253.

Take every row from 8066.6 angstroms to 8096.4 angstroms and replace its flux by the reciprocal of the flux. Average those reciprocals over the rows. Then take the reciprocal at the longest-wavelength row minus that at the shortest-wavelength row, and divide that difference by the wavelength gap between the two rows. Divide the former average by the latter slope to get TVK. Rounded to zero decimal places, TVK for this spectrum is 288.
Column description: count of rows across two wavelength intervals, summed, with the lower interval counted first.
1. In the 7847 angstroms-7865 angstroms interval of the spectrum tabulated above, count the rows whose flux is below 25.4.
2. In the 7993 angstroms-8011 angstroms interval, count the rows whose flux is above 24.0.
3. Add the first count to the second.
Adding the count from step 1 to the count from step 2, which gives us 6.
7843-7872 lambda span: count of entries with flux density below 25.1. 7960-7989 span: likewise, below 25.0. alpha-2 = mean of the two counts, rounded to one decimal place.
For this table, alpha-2 3.0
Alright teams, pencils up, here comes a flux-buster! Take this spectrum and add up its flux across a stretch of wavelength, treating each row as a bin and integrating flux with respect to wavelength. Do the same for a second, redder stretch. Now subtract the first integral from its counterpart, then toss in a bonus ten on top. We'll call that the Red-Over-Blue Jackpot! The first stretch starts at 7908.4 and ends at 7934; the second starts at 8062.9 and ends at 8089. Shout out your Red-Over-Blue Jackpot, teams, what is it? -136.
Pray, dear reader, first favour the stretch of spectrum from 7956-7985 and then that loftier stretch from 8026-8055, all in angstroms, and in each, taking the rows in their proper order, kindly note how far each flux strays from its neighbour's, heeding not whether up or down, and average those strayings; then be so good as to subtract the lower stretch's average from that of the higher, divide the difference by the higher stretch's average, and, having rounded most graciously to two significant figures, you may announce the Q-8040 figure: -3.4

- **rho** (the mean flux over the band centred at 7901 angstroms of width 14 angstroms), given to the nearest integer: 27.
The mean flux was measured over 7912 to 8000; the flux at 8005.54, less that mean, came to -3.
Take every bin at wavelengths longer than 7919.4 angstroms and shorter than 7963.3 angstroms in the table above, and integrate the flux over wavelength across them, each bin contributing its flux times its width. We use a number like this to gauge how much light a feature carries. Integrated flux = 1244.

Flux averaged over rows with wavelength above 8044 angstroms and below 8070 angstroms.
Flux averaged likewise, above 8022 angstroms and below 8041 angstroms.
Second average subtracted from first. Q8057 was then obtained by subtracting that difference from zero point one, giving -1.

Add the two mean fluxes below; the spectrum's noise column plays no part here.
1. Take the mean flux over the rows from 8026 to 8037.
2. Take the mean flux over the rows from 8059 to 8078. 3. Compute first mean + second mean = 45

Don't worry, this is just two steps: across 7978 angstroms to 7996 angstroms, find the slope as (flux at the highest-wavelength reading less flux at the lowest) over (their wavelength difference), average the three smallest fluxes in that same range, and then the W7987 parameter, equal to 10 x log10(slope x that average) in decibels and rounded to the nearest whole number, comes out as 15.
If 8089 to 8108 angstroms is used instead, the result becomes 11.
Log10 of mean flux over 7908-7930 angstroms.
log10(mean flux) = 1.46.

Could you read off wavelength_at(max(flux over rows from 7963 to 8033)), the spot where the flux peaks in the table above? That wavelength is 7994.49 angstroms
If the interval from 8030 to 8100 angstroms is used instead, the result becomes 8064.74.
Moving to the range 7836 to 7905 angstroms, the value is 7863.04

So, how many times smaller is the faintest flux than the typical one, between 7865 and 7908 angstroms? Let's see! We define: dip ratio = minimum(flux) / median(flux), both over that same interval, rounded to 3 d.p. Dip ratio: 0.842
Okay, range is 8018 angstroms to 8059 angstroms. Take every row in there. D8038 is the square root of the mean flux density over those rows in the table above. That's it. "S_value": 4.99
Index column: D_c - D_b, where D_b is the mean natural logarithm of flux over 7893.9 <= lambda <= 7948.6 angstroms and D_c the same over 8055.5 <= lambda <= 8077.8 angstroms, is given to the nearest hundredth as -0.19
